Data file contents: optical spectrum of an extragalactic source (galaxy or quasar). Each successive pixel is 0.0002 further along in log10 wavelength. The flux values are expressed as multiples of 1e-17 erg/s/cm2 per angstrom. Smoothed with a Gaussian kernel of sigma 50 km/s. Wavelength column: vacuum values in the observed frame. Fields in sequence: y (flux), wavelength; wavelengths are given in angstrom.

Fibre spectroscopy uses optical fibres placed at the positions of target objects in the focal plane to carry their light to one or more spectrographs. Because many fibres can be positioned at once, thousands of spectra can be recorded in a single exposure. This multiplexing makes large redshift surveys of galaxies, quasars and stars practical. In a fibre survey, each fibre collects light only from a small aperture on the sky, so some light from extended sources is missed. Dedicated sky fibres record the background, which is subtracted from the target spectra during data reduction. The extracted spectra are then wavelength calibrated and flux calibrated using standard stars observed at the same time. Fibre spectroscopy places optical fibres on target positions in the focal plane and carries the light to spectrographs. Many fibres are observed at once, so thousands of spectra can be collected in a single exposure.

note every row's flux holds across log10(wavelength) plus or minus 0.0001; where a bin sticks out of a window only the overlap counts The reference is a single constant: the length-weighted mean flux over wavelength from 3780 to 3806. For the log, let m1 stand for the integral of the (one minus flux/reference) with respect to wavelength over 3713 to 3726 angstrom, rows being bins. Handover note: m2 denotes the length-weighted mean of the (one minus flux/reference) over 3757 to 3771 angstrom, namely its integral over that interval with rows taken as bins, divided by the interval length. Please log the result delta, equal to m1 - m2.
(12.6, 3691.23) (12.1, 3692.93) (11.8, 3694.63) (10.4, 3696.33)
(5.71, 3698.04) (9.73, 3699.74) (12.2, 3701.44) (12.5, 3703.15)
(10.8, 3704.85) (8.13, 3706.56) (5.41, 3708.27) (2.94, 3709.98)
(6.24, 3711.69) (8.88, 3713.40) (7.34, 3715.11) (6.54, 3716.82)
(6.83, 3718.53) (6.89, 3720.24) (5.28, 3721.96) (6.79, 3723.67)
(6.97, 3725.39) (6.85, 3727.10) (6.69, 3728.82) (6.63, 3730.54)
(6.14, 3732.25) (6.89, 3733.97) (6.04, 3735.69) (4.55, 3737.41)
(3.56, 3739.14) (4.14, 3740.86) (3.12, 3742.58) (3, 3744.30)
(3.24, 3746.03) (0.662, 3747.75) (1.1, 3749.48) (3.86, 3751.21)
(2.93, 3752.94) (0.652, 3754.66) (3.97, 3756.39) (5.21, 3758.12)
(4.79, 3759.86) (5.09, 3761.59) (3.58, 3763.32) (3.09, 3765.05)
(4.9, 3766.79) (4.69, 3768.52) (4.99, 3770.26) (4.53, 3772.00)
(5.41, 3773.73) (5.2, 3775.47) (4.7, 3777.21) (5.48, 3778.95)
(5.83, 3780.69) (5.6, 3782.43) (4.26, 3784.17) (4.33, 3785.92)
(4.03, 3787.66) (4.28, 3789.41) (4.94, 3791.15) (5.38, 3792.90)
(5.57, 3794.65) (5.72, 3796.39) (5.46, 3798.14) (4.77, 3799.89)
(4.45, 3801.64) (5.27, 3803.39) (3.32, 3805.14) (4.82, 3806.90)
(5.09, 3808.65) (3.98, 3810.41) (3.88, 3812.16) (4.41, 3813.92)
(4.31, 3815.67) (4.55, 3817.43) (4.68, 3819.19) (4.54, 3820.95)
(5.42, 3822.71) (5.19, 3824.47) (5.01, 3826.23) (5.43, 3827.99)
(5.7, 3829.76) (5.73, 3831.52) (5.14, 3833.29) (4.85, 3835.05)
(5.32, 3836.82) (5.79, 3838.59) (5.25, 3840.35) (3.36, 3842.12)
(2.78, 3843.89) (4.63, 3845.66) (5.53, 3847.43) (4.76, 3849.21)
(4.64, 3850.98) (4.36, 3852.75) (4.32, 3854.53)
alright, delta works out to -5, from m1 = -5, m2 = 0.07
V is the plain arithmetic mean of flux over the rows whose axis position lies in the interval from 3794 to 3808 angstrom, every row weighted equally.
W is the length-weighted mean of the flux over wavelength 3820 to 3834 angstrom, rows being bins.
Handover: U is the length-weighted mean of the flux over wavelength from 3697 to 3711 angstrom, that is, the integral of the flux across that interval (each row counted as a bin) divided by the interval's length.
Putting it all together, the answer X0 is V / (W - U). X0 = -2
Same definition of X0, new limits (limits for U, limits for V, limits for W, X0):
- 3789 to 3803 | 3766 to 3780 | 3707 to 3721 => 4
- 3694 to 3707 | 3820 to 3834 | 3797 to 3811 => -1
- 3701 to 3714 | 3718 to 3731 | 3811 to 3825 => -2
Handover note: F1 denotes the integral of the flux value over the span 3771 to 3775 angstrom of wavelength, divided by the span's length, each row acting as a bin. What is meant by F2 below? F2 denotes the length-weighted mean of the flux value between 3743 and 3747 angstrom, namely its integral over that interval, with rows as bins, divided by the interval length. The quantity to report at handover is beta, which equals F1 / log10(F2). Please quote 10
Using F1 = 5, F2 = 3.1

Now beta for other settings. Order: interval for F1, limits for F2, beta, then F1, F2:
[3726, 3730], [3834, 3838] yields 10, 7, 5.1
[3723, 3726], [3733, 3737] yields 9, 7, 6.2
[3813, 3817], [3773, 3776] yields 6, 4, 5.3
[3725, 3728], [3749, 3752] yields 17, 7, 2.6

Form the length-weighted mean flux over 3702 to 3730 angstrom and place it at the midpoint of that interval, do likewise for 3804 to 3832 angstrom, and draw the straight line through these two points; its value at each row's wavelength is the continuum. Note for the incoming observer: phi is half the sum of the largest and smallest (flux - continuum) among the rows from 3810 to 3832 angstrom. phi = 0.2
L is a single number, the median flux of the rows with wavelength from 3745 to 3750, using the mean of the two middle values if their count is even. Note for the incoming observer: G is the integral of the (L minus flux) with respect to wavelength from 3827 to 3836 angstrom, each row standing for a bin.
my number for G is -38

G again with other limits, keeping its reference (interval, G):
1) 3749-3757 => -11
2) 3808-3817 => -29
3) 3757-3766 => -29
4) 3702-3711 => -63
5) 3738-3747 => -21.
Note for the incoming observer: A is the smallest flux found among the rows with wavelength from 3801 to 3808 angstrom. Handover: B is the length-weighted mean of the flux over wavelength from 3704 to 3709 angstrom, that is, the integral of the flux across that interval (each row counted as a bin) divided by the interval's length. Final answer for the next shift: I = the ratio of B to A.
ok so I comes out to 2.5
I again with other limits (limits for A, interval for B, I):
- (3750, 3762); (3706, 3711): 8.2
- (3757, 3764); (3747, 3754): 0.6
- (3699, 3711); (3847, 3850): 1.7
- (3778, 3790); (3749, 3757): 0.6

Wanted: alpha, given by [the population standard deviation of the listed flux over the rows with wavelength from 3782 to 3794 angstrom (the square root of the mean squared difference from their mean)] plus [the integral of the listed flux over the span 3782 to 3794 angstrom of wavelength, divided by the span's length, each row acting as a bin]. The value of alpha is 5.2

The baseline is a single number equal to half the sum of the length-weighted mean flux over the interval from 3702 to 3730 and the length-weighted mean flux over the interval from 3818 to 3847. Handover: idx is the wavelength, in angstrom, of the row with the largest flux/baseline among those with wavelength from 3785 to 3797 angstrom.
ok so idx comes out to 3796.39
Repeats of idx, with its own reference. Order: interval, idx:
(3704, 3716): 3704.85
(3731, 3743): 3733.97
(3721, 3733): 3725.39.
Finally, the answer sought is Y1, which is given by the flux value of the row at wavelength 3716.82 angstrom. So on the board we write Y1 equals 6.54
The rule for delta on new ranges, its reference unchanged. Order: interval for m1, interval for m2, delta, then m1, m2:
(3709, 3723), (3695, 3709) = -3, -4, -0.94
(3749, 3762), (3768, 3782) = 4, 4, -0.05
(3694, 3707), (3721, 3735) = -14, -14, -0.34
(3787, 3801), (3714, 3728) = 0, 0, -0.38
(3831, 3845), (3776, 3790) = 0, 0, 0.01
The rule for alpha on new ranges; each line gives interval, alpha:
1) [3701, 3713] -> 11.6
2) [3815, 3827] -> 5.2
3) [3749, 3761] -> 5.0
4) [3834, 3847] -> 5.6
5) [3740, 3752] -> 4.0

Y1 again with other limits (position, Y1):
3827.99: 5.43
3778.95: 5.48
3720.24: 6.89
